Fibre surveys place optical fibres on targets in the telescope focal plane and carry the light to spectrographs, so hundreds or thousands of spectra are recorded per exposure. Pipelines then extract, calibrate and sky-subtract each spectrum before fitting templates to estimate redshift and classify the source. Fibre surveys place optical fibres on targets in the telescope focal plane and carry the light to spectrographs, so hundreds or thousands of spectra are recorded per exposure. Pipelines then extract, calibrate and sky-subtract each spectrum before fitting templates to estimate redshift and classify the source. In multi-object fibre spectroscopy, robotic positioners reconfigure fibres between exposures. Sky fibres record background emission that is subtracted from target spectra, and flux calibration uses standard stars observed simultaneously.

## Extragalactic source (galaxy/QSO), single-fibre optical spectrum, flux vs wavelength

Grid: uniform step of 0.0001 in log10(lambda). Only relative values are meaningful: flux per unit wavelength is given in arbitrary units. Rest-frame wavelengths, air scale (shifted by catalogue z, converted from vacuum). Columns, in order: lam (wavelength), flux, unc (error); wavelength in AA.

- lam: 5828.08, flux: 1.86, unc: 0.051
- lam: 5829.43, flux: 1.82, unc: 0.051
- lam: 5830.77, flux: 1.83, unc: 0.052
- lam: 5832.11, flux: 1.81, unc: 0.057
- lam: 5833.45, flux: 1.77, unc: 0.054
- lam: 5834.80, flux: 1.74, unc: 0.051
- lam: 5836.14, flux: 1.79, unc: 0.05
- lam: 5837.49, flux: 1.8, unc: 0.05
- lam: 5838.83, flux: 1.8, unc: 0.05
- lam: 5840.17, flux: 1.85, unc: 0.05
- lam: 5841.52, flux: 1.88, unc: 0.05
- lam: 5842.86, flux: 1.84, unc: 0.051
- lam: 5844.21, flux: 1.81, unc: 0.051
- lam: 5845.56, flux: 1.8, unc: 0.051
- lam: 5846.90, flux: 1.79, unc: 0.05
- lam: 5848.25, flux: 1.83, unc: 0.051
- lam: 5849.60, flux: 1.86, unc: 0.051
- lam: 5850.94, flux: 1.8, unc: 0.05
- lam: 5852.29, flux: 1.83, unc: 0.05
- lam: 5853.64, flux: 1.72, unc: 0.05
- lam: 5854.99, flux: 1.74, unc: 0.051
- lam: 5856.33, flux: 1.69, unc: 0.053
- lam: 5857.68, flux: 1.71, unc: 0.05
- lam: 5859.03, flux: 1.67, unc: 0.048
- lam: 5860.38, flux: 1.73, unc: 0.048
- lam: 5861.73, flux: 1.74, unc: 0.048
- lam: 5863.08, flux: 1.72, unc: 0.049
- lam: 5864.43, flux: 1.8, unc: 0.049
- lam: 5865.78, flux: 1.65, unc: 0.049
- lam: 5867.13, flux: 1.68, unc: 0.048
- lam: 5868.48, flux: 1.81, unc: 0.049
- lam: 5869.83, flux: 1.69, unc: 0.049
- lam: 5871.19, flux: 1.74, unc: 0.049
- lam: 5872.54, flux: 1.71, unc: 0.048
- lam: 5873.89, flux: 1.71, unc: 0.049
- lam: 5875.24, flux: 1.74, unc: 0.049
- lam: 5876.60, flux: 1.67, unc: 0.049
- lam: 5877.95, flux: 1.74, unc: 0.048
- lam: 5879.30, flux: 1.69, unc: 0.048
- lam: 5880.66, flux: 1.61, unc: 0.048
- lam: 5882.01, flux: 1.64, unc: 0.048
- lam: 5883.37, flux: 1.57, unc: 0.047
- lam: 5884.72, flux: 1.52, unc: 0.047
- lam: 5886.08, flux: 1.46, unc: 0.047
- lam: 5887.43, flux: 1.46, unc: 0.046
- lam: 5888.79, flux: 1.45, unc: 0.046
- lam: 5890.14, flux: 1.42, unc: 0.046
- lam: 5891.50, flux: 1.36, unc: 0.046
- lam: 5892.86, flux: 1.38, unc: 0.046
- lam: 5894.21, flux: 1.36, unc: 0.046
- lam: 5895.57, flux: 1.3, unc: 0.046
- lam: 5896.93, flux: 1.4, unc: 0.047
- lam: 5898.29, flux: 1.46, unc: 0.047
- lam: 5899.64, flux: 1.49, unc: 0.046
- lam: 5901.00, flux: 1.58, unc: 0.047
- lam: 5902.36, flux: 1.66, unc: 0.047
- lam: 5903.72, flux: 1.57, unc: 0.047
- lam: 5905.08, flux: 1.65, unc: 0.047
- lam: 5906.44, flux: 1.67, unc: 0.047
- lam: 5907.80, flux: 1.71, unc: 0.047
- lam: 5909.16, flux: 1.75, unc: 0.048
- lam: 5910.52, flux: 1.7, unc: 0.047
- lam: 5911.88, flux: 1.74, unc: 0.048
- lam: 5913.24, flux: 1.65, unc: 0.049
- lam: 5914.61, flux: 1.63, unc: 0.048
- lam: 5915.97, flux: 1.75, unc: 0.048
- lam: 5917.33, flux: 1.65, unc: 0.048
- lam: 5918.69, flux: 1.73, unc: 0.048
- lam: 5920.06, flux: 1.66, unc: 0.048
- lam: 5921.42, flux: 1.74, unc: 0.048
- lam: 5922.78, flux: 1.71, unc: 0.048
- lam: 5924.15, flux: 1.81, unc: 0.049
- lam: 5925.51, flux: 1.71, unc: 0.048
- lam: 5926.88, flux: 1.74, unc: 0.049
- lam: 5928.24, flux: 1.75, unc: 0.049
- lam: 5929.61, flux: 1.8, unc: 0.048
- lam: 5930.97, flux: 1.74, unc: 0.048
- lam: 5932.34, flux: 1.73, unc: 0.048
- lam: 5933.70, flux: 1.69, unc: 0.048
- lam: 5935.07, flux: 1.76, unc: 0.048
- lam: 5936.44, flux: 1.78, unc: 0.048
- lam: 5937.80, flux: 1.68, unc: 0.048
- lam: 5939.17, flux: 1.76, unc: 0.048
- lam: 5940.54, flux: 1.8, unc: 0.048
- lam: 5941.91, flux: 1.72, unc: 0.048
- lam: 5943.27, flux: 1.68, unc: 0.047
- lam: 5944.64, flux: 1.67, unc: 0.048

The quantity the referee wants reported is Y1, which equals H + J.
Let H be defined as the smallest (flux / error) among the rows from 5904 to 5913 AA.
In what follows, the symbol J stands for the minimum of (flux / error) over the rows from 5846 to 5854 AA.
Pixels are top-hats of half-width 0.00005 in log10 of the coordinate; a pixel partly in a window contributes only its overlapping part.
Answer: 69.5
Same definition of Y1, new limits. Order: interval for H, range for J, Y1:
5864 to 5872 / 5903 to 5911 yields 67.1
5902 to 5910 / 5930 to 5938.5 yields 68.4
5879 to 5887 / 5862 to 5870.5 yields 64.7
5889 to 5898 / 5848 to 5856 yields 62.4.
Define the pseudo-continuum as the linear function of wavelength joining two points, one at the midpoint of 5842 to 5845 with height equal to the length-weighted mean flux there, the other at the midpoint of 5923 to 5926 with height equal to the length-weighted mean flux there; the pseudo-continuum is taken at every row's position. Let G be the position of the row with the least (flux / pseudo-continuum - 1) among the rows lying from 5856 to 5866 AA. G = 5865.78 AA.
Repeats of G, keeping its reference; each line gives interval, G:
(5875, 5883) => 5880.66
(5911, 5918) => 5914.61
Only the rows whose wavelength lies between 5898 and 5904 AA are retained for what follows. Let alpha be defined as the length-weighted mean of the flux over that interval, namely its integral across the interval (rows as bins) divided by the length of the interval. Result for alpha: 1.56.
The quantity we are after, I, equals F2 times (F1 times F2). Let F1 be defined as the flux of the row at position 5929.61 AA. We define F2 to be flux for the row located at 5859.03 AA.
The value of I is 5.0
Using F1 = 1.8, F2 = 1.67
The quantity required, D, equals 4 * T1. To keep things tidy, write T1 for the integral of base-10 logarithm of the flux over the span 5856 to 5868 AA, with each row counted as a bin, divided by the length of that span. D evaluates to 0.93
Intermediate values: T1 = 0.233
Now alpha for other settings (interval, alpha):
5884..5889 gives 1.48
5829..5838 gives 1.79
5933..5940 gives 1.74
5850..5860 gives 1.74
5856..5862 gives 1.71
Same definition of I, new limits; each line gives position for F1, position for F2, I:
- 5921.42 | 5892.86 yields 3.3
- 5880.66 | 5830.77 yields 5.4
